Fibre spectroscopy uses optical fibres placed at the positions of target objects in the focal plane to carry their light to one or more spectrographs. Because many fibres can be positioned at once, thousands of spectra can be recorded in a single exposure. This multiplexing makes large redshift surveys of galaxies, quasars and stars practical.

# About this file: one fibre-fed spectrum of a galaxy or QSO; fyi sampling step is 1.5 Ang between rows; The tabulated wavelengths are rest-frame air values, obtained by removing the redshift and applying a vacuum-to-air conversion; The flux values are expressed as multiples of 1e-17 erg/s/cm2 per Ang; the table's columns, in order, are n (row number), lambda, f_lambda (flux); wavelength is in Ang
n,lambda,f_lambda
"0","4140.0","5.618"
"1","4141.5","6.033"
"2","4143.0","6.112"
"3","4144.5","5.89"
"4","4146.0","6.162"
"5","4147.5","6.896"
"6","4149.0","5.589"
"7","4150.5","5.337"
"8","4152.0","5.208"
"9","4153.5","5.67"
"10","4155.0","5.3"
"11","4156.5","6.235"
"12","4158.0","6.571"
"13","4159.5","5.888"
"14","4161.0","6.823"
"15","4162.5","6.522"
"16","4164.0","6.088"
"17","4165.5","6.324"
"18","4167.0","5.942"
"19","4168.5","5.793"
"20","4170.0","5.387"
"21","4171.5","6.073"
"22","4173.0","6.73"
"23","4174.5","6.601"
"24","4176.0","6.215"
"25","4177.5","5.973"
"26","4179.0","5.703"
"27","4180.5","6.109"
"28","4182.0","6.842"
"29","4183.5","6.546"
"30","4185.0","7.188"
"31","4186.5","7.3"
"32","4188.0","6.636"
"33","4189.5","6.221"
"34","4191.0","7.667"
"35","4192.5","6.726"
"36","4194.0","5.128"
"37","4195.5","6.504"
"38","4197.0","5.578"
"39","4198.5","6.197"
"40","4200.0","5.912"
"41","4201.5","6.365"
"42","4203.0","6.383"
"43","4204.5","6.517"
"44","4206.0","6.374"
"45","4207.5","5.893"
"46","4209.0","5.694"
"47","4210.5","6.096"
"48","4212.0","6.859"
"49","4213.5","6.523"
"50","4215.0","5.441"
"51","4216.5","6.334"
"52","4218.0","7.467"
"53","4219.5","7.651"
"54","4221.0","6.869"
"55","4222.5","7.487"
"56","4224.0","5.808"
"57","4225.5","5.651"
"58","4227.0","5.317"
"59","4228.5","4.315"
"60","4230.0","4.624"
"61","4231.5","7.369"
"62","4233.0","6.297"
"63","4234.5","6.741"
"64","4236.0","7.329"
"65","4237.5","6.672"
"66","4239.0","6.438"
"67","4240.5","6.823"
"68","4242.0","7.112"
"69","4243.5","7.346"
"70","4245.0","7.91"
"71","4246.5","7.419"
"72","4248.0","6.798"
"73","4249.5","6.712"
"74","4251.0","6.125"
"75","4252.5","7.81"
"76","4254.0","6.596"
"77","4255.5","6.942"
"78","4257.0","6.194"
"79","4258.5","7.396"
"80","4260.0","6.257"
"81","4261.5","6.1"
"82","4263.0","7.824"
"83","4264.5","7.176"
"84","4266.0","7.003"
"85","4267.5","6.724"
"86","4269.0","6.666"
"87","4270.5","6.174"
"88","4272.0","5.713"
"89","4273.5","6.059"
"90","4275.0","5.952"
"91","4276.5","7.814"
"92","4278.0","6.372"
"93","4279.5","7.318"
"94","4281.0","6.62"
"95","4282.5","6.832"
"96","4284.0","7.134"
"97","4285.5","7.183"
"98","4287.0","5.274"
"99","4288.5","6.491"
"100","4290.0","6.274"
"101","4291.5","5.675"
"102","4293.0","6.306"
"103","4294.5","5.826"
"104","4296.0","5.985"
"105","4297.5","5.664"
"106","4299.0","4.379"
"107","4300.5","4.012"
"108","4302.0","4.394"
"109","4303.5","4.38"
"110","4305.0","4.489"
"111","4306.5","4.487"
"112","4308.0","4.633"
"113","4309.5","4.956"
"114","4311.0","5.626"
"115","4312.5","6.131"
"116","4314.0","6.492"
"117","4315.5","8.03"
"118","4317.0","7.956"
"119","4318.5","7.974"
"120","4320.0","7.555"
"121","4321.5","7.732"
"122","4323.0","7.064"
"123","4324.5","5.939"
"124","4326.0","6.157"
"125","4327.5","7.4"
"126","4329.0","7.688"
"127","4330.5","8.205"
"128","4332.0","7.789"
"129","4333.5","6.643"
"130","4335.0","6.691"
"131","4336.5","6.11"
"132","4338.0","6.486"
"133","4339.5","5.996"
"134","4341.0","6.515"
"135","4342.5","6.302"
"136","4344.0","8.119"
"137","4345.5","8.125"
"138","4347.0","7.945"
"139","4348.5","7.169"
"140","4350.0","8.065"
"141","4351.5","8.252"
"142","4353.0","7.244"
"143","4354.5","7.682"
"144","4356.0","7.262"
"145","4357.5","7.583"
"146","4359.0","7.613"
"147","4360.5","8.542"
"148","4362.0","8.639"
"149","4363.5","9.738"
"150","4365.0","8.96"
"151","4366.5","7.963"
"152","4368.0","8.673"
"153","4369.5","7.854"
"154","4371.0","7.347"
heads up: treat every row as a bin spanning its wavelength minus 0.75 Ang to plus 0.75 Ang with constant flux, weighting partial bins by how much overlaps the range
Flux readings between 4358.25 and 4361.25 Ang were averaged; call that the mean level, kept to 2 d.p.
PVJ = 8.08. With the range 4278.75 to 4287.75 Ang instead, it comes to 6.73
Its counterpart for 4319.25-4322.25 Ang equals 7.64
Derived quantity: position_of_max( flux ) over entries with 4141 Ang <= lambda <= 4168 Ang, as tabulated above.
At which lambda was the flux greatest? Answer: 4147.5 Ang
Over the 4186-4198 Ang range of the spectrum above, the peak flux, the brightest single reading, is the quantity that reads 7.667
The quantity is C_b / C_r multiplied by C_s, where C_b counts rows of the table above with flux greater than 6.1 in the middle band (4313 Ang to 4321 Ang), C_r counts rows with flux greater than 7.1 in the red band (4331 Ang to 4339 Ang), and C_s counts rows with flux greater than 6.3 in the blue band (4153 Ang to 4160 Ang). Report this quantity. 5.0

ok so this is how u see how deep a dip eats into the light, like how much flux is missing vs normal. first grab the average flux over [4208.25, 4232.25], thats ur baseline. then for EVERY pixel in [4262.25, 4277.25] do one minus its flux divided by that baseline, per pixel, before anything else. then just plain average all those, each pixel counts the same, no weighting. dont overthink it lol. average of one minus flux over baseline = -0.08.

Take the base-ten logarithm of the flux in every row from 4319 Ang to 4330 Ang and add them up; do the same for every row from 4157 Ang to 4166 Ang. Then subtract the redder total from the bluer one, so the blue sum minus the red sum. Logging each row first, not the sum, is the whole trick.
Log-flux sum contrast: -1.11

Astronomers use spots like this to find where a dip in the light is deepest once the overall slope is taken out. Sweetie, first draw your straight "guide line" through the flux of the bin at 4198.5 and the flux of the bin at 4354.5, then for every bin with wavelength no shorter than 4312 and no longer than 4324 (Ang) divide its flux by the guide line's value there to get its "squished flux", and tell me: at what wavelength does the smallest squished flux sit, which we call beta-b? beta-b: 4312.5 Ang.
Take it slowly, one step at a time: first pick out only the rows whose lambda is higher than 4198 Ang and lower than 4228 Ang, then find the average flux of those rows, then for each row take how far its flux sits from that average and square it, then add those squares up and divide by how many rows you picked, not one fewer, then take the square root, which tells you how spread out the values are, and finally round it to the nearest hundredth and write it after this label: 0.65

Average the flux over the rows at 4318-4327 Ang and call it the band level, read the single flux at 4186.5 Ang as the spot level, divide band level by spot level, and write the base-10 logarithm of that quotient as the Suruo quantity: -0.01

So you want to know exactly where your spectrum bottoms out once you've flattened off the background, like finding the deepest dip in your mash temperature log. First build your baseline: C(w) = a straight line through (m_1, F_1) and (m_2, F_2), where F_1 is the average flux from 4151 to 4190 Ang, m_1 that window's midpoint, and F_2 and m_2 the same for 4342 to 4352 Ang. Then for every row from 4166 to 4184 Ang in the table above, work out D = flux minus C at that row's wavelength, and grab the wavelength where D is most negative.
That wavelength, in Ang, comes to 4170.0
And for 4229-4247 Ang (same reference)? 4230.0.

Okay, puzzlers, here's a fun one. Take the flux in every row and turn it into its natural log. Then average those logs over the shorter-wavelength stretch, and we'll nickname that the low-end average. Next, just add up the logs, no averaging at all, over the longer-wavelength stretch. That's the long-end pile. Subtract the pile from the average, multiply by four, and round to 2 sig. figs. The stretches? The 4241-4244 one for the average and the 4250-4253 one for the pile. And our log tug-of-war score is -7.6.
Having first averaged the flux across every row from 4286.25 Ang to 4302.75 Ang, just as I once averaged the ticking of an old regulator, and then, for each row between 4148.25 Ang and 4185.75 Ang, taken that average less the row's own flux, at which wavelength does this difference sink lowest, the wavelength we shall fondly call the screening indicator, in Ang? 4185.0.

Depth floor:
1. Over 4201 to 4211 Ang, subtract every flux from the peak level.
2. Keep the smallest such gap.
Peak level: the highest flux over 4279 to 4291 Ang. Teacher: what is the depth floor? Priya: 0.8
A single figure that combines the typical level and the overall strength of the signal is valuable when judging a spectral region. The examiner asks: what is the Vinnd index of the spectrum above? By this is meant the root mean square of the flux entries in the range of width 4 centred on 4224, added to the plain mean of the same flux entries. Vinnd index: 12.7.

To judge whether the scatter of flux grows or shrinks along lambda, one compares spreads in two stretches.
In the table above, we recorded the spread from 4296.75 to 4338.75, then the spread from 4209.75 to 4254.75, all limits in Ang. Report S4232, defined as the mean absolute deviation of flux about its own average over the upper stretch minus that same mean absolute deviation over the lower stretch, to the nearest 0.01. 0.47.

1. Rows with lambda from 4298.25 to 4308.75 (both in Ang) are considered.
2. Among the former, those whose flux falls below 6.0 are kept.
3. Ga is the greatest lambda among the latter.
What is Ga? 4308.0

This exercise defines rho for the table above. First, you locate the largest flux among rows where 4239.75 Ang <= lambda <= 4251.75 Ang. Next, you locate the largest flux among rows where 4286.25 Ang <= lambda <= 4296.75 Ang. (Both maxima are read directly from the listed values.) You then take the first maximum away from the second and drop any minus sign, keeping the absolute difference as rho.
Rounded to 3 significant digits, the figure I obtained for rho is 1.42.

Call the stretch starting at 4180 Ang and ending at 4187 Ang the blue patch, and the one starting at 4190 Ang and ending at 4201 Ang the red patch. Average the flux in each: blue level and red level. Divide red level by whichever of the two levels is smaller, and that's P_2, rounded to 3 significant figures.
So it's 1.00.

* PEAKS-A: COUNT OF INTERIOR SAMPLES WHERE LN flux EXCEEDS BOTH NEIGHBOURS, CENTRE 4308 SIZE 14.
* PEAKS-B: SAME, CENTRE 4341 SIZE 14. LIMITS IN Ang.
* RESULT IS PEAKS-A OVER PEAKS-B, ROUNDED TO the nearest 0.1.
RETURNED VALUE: 0.3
